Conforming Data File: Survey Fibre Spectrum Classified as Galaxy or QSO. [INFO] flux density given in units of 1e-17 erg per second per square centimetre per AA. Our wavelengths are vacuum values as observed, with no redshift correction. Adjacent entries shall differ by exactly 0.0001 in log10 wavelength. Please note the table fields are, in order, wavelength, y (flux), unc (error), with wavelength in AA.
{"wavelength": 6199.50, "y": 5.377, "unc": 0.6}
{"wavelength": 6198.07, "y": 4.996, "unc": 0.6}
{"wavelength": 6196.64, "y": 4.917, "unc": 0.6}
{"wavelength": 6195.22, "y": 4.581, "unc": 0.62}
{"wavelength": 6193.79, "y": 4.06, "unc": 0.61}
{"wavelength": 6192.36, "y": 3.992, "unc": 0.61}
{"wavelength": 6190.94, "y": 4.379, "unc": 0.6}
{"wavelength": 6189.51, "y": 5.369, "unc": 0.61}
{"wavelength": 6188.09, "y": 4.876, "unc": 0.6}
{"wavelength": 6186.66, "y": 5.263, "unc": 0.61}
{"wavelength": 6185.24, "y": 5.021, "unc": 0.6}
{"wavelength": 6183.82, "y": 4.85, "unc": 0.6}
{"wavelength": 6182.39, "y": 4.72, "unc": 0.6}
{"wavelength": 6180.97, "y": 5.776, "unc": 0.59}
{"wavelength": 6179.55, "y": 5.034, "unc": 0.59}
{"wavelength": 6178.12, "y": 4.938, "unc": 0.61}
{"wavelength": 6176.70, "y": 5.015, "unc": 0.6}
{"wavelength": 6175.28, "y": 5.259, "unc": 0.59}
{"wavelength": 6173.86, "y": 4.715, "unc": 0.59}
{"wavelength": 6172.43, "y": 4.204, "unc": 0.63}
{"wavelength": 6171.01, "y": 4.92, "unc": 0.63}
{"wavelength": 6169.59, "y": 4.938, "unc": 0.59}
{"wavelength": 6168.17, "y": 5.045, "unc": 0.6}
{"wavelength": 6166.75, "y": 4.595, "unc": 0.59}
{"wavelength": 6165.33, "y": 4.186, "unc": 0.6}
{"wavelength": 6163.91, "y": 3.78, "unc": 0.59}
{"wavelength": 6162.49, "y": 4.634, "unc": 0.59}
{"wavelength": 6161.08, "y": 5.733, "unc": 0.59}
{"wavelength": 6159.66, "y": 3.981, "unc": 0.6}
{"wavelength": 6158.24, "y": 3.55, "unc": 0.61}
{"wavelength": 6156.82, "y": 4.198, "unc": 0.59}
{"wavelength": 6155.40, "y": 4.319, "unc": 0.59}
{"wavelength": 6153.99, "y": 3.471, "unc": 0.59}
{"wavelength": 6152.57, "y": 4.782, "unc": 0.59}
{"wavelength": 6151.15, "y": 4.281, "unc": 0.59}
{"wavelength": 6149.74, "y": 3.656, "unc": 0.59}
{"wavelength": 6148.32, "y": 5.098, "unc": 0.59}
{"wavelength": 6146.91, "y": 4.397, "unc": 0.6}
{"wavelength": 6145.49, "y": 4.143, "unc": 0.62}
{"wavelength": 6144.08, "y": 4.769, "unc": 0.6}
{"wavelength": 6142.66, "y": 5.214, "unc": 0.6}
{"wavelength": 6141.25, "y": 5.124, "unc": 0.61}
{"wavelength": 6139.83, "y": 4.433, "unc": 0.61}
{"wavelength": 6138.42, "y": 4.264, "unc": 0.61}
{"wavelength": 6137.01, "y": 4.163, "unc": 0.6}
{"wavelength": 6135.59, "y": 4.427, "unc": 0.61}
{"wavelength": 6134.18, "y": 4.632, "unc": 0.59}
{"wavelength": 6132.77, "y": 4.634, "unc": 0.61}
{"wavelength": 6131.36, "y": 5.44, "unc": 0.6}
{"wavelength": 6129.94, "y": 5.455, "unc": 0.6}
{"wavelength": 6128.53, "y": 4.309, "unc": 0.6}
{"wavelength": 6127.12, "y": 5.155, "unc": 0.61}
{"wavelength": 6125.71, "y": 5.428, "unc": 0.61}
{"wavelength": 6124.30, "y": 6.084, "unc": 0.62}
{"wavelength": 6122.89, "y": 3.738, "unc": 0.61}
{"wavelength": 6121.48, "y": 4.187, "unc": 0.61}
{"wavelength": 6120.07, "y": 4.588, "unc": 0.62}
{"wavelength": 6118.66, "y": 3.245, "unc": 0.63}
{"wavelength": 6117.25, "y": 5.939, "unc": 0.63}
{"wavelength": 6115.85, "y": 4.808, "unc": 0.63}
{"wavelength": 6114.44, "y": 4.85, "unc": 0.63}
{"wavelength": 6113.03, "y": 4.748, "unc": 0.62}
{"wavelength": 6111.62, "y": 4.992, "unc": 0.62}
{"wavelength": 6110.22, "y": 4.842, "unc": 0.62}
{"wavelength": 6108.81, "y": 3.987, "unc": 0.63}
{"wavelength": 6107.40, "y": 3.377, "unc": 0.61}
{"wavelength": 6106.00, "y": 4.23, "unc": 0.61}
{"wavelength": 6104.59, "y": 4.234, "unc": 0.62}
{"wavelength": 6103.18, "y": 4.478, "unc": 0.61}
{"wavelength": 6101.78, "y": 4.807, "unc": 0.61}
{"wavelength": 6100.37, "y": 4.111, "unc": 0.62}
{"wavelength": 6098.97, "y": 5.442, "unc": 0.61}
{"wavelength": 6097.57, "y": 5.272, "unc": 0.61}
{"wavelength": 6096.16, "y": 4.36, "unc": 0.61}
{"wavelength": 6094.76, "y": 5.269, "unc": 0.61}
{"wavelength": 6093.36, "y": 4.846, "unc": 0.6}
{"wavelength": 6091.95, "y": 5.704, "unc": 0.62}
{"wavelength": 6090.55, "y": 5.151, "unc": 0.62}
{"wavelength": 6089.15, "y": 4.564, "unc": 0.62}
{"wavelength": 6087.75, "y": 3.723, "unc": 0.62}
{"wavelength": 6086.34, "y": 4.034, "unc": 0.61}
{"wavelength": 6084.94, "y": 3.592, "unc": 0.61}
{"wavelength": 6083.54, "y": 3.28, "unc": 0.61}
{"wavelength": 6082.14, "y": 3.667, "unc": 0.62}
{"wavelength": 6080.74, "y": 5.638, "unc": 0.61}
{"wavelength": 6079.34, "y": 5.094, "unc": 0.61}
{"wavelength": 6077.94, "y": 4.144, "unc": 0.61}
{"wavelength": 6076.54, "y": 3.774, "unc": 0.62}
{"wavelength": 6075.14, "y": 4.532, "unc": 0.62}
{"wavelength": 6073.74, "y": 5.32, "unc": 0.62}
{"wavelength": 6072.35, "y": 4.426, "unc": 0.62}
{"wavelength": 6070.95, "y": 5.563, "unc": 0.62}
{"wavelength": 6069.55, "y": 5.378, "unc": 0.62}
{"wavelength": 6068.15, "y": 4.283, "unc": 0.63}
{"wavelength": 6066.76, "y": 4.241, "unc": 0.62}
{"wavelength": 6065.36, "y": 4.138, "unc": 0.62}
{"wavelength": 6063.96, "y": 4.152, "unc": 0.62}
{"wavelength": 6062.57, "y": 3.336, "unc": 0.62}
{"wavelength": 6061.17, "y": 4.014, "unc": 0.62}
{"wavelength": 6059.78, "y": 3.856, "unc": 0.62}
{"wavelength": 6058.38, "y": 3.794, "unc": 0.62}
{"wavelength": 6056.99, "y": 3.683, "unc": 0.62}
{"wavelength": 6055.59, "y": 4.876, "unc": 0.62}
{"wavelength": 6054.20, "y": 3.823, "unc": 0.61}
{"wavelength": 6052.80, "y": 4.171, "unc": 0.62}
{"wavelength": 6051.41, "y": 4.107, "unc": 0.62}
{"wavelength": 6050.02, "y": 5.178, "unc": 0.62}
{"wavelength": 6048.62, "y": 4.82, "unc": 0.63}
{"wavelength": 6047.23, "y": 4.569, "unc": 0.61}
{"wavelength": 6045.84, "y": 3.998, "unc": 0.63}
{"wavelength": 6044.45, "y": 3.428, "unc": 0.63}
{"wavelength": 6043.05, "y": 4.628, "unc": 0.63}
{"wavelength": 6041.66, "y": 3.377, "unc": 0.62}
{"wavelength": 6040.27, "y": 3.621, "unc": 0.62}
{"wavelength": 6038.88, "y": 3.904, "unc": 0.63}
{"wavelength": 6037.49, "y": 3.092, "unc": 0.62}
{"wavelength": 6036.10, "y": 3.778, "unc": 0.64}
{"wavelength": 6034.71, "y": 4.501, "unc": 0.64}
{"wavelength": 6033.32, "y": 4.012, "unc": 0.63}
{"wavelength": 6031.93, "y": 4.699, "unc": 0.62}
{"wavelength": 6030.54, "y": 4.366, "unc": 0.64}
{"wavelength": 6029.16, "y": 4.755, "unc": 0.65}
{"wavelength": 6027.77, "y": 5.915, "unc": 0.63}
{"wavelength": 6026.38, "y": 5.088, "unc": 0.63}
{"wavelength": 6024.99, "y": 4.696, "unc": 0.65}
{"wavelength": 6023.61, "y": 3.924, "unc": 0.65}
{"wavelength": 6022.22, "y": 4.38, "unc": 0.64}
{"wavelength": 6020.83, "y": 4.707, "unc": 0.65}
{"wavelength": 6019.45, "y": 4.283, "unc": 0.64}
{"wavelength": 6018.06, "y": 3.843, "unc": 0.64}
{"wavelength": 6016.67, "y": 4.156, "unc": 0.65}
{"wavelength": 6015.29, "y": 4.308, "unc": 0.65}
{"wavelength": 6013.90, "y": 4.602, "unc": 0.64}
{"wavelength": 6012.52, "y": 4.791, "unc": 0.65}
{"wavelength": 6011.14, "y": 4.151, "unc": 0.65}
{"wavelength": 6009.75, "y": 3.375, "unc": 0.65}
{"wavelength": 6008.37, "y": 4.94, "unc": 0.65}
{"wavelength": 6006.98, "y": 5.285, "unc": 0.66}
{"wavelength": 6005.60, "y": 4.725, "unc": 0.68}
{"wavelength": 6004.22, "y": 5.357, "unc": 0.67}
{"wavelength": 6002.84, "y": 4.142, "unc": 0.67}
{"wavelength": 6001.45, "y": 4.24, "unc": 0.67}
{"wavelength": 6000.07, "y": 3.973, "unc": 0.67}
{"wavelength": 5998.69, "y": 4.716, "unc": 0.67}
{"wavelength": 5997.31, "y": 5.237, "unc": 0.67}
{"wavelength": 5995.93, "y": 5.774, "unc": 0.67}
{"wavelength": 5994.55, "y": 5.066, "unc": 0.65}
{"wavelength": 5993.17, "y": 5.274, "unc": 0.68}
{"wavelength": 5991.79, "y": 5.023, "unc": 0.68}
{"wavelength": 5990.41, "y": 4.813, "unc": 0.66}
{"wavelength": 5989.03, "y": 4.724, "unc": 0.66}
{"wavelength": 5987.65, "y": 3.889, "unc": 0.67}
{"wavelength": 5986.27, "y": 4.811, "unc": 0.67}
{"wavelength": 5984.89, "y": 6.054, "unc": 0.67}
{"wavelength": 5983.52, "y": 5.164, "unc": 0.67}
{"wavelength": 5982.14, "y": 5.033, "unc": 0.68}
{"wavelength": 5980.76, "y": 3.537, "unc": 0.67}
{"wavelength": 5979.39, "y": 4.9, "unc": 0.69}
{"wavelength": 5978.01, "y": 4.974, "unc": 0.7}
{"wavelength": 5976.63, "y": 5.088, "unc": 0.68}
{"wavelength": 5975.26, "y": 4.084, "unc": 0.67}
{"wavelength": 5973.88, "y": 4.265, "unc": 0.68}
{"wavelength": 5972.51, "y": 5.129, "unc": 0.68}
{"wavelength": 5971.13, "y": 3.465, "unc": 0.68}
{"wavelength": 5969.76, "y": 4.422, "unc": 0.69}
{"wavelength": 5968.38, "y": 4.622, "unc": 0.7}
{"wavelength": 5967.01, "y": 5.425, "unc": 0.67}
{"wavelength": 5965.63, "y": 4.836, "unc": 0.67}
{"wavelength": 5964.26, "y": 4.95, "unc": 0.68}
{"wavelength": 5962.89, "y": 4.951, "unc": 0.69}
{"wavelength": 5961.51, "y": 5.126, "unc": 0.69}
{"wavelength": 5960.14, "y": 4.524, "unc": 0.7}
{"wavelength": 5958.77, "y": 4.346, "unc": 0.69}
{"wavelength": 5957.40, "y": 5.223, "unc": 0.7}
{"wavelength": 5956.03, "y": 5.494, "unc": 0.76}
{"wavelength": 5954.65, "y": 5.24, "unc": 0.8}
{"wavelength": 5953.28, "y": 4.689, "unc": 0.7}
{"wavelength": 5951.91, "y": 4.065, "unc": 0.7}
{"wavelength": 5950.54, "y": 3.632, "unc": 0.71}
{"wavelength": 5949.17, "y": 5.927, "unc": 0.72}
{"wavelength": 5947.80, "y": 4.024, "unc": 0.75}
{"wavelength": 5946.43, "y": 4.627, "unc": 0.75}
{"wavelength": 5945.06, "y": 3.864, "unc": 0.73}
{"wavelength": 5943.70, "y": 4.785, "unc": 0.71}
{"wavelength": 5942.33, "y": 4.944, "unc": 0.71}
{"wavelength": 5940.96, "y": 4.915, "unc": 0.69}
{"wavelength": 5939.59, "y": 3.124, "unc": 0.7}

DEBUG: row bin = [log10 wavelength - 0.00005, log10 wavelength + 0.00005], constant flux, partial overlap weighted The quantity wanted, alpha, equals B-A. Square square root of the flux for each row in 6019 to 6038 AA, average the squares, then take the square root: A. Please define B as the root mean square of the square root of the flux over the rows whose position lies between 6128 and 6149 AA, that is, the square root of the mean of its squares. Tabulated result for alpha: 0.060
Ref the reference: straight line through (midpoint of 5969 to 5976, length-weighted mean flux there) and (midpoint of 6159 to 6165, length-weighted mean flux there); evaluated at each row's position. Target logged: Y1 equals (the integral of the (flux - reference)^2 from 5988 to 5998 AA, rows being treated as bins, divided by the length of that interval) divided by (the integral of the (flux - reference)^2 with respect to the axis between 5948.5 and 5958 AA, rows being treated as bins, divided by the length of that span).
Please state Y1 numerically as 0.8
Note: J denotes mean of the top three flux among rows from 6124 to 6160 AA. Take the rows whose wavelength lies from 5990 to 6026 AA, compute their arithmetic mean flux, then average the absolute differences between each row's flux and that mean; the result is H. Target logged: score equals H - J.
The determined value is -5.21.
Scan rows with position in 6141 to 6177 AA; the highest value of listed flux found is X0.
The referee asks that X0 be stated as 5.733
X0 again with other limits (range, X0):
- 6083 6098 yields 5.704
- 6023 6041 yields 5.915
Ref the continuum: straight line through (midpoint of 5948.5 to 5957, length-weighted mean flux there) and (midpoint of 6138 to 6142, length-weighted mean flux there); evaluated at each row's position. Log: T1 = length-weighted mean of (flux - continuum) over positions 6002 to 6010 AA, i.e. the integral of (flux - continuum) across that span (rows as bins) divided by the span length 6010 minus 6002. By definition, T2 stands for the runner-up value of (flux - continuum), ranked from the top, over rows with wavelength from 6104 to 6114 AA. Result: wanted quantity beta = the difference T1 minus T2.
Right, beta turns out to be -0.3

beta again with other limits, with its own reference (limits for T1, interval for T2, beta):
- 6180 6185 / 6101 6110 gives 0.7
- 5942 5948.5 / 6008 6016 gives -0.4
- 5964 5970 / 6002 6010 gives -0.5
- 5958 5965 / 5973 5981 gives -0.2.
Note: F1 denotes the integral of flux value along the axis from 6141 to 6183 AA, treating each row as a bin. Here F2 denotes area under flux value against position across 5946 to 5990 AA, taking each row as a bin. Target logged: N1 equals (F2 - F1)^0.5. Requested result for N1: 4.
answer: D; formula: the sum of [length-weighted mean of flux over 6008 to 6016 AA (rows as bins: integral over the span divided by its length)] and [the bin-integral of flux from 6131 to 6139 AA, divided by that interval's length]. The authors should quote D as 8.9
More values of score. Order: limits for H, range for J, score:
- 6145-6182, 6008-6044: -4.81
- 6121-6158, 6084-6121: -5.19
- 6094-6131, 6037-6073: -4.80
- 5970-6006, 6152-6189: -5.09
